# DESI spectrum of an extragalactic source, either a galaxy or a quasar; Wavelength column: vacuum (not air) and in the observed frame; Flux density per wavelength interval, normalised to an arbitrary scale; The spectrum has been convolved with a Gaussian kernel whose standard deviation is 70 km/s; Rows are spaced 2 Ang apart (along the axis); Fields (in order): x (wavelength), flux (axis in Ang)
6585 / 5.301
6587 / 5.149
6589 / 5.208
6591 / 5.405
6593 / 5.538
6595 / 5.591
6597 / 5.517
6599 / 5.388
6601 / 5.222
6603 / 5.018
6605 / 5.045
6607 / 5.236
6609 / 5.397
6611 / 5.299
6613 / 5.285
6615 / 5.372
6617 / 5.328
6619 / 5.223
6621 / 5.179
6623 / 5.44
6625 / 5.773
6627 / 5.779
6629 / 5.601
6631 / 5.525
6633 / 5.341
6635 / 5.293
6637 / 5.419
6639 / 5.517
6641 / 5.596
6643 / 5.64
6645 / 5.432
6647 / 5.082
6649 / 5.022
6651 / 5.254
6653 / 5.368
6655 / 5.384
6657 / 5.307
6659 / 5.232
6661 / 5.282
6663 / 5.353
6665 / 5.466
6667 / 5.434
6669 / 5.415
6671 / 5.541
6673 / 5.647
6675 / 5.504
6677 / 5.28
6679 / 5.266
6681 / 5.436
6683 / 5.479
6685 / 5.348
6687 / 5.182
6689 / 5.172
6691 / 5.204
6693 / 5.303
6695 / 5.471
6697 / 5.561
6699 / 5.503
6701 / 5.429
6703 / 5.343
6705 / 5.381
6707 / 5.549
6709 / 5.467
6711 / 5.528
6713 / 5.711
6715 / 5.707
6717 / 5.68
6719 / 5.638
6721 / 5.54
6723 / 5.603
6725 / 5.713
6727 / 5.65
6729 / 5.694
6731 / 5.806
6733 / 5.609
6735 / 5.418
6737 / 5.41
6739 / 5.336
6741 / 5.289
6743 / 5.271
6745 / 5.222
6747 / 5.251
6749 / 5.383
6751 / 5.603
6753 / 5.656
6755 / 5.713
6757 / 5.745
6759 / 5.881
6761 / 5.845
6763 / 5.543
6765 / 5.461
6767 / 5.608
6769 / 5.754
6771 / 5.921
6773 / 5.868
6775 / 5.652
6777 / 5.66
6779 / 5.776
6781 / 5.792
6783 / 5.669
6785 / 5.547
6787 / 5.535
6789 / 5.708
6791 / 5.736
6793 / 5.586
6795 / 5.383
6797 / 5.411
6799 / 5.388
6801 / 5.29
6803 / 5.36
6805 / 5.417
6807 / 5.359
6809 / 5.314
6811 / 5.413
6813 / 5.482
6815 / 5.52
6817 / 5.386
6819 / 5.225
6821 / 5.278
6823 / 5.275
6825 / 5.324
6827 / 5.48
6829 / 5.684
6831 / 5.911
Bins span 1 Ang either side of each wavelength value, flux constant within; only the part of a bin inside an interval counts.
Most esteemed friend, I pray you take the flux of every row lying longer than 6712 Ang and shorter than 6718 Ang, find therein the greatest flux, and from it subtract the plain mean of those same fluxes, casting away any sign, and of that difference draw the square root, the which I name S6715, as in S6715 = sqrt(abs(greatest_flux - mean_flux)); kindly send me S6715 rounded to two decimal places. 0.11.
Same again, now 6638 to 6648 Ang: 0.43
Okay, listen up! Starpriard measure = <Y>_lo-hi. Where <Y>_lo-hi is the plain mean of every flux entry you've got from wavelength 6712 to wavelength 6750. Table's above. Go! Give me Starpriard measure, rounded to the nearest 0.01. 5.52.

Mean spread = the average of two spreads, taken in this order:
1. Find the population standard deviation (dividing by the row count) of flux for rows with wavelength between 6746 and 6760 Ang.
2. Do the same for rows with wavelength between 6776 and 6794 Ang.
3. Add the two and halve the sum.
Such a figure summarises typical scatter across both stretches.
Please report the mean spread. 0.15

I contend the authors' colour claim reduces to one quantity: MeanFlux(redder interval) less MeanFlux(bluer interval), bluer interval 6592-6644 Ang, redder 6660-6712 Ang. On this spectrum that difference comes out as 0.00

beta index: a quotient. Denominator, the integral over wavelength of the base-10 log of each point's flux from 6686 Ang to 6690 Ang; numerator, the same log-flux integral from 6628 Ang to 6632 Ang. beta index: 1.04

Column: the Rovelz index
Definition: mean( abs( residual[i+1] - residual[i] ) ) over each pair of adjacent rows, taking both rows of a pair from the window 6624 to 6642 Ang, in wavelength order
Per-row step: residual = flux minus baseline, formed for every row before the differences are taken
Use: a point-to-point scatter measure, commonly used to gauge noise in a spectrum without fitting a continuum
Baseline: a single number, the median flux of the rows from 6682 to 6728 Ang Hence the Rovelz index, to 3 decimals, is 0.099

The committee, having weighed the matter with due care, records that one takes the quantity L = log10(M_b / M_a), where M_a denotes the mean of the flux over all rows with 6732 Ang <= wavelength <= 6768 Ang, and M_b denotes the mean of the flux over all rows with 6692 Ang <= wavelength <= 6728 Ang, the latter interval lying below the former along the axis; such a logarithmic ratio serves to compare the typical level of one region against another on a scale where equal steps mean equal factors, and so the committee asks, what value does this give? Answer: 0.002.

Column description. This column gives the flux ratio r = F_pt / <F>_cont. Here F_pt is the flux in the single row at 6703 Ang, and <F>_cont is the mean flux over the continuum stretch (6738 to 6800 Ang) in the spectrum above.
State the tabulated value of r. 0.96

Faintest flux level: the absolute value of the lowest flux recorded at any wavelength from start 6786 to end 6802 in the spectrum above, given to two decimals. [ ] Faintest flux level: 5.29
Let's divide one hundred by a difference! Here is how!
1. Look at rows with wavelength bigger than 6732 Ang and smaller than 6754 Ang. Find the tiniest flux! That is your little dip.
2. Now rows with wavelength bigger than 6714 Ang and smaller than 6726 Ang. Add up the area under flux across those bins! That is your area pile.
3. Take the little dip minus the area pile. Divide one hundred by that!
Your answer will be -1.60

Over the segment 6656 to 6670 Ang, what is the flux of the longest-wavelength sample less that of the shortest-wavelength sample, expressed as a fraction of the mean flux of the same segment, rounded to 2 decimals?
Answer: 0.02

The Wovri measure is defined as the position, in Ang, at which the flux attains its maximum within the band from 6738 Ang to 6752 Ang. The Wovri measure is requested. 6751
